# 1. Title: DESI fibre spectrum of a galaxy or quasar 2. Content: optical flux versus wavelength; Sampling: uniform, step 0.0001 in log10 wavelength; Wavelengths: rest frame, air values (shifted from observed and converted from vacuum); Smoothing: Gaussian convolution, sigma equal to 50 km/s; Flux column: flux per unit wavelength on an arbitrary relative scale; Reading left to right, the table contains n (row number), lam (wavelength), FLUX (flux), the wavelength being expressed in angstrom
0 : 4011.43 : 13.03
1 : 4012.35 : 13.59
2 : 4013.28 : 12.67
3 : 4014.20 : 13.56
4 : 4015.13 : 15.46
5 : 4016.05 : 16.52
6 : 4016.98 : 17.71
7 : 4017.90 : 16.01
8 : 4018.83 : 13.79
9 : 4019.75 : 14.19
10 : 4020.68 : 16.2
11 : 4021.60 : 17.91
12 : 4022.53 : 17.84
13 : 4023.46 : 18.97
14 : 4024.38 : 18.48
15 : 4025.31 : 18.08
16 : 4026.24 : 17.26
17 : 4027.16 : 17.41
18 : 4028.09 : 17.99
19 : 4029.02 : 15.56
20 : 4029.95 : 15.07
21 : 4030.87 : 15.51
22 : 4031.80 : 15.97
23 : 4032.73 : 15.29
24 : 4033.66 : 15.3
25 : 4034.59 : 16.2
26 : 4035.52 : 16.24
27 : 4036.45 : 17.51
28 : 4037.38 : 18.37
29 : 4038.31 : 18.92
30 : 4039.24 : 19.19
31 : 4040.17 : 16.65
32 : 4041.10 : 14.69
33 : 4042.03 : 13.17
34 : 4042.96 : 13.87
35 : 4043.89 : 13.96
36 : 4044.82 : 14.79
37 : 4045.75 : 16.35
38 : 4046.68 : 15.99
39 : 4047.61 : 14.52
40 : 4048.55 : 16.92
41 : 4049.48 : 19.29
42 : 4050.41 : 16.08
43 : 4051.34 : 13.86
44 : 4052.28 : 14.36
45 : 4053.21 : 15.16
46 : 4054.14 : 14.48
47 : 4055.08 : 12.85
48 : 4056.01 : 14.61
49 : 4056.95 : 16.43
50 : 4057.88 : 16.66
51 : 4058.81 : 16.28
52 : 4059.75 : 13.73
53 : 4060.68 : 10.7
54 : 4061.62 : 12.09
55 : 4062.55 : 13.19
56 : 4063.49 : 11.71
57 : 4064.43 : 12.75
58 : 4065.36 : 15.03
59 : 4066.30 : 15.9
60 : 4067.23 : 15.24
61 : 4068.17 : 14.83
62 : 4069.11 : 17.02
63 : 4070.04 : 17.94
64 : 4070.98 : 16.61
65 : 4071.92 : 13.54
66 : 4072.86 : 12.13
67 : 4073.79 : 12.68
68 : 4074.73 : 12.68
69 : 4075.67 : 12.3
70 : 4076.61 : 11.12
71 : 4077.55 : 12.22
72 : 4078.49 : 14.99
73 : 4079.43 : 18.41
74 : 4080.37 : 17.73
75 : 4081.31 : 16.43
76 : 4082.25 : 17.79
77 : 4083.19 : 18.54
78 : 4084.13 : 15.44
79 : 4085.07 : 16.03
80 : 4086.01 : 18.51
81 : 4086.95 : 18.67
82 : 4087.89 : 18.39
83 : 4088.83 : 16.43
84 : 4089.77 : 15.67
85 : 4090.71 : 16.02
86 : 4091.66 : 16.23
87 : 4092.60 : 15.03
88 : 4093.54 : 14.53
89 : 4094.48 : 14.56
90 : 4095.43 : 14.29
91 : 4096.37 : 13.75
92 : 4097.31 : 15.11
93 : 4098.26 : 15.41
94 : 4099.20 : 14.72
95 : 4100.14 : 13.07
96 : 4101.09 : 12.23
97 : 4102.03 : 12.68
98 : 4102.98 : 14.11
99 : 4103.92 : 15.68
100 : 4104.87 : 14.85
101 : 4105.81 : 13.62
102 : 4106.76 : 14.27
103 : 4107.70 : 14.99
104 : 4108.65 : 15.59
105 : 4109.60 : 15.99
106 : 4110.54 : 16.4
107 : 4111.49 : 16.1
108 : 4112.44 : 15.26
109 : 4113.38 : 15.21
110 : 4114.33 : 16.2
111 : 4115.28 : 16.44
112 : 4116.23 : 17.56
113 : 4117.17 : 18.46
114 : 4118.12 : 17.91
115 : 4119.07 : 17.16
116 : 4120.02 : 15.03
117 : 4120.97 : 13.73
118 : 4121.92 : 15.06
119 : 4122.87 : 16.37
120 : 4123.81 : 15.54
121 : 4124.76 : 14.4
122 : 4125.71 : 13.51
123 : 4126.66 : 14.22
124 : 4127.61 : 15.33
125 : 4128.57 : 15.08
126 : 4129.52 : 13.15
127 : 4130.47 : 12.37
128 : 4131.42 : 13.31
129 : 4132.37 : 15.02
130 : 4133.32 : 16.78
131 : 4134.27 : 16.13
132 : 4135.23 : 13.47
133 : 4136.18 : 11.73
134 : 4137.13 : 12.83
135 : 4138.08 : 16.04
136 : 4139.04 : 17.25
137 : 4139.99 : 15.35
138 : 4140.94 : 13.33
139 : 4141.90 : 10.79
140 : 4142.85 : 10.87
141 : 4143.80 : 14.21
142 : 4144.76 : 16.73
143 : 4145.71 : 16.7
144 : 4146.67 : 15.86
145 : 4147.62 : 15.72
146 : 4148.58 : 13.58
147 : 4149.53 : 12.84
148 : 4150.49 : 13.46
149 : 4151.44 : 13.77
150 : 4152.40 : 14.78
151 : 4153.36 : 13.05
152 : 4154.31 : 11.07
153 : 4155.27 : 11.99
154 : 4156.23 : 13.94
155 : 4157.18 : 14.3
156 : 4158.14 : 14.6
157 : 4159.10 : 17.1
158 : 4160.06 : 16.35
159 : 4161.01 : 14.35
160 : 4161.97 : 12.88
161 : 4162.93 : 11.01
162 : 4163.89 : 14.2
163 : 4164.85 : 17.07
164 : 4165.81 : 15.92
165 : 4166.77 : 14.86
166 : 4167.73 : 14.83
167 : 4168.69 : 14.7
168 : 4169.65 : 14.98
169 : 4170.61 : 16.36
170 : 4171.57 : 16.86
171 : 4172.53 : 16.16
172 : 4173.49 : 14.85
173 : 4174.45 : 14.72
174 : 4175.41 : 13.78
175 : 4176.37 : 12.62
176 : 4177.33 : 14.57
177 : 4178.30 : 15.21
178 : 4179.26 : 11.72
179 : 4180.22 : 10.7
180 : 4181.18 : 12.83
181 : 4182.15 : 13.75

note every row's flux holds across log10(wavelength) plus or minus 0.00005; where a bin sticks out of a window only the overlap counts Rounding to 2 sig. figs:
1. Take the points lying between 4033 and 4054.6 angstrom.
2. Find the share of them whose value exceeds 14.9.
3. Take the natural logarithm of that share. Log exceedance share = -0.50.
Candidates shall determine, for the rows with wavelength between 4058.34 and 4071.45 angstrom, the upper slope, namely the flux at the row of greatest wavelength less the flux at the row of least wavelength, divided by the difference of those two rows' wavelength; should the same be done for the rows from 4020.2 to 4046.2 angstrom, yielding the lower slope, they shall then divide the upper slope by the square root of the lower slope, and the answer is 0.35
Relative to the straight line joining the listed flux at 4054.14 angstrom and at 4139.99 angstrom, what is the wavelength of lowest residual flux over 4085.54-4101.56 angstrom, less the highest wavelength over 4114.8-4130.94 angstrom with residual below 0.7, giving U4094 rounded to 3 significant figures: -29.4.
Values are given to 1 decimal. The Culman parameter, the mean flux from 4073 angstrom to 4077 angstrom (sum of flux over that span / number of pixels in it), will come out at 12.2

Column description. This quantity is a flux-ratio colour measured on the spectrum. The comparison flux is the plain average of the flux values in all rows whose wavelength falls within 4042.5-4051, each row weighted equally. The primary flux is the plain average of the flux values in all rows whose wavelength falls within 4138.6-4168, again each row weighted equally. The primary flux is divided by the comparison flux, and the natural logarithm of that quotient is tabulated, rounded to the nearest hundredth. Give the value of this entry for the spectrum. -0.10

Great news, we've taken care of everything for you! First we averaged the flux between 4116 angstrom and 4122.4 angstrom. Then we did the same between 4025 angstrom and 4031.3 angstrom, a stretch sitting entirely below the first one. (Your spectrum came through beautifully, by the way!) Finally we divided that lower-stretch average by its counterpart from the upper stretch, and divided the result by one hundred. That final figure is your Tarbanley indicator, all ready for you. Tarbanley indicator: 0.0102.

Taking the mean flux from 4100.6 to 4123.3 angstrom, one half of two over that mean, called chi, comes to 0.0647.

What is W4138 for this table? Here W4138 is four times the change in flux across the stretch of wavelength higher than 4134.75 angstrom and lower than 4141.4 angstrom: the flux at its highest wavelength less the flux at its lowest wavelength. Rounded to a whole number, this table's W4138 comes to -1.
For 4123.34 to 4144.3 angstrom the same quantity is -5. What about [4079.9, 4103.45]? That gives -14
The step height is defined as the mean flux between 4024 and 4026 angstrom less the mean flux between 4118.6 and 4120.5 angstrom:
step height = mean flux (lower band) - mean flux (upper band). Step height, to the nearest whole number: 2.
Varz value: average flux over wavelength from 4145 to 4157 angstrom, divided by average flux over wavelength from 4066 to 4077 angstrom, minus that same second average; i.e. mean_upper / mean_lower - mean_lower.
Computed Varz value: -13.4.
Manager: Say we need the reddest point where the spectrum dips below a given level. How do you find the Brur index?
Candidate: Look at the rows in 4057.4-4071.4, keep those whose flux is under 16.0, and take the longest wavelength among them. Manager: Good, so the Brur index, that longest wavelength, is 4068.17 angstrom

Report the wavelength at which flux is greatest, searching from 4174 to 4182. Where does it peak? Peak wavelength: 4178.30 angstrom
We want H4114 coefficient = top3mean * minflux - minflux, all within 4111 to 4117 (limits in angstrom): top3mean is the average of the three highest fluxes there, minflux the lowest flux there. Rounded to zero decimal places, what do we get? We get 239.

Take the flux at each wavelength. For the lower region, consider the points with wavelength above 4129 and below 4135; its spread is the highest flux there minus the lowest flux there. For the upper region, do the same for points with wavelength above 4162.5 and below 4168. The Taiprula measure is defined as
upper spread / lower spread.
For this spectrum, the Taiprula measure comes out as 1.4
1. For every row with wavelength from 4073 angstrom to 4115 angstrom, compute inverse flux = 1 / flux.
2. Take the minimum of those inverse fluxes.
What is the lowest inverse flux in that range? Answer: 0.0536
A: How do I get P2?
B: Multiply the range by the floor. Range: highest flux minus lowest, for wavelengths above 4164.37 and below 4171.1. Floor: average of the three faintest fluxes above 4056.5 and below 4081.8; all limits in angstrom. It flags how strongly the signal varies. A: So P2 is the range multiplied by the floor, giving 26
